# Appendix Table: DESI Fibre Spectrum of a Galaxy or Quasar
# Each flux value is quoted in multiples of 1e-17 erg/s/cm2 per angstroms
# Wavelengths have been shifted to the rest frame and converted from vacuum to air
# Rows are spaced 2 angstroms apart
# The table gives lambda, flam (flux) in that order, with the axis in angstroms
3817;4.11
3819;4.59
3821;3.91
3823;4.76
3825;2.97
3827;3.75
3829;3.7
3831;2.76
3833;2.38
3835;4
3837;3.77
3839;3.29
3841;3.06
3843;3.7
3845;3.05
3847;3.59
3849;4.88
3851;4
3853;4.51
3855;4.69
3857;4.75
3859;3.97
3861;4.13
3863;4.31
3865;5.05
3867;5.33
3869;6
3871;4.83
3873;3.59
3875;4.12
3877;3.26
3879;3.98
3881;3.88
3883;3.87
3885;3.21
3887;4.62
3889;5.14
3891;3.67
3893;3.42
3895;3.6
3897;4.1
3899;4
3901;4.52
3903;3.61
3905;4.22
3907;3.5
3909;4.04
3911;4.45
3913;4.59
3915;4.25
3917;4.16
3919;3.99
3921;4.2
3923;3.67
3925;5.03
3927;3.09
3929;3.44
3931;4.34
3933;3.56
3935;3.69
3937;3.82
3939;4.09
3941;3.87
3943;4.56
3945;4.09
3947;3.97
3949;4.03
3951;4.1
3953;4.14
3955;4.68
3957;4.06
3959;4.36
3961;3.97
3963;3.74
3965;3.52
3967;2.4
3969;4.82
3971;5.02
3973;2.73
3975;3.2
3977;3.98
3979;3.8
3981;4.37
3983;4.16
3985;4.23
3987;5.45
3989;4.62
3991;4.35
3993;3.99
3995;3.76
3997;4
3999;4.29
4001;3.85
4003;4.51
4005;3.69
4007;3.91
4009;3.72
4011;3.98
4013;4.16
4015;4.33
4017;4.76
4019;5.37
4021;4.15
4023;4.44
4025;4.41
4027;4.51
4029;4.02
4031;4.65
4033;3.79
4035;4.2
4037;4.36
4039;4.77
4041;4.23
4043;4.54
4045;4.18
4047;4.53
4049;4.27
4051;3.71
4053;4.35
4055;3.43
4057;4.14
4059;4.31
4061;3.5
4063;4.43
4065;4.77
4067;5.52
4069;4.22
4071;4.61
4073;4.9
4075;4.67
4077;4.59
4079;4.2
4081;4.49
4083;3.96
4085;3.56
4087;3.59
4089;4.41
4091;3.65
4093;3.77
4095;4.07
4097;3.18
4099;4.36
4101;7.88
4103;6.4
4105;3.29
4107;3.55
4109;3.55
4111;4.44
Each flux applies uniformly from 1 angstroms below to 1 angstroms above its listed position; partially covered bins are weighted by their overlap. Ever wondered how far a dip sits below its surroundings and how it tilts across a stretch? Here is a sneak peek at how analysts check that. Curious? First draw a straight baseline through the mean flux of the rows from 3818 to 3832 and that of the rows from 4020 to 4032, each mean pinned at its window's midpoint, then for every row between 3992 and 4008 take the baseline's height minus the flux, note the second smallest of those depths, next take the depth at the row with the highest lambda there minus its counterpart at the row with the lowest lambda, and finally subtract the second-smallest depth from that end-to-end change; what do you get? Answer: 0.1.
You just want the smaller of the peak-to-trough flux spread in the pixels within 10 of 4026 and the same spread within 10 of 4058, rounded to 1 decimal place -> 1.6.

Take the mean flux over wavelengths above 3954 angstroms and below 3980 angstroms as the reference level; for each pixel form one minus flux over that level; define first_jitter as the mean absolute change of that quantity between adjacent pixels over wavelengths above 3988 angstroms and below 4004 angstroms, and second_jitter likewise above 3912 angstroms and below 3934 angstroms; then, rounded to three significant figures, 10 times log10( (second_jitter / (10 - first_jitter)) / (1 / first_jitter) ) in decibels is -28.0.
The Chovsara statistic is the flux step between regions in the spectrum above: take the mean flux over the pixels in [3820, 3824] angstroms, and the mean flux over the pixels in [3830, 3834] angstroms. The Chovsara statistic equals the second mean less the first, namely -1.8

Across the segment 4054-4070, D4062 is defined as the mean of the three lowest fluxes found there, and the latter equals 3.7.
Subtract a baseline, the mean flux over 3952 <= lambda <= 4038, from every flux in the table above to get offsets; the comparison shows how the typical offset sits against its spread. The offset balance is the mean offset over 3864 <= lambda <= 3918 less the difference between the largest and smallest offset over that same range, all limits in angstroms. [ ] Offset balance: -2.8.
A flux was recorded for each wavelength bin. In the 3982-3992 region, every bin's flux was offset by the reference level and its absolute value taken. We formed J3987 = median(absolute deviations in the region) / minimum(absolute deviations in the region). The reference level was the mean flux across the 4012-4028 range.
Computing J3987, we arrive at 2.8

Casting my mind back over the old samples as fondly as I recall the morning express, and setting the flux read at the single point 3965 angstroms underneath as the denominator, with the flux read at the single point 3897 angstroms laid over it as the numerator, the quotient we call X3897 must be 1.16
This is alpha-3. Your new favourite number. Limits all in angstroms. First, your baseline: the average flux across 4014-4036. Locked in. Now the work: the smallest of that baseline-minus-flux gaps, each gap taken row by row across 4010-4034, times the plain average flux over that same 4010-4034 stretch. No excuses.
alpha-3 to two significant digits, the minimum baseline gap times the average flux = -4.2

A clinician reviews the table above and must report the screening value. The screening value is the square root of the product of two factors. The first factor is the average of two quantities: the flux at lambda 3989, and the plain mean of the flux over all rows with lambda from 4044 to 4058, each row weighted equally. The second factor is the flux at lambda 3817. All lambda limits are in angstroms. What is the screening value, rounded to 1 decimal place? 4.2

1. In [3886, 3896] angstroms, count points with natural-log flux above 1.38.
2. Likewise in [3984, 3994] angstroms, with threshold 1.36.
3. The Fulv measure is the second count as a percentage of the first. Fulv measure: 250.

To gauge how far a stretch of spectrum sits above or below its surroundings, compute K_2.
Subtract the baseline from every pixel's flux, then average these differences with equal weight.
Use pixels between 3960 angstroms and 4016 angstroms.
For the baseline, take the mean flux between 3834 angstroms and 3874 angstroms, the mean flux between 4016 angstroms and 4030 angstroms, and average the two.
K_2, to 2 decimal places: -0.35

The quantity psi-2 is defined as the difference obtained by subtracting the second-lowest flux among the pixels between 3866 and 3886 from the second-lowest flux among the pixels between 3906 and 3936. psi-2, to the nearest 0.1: 0.2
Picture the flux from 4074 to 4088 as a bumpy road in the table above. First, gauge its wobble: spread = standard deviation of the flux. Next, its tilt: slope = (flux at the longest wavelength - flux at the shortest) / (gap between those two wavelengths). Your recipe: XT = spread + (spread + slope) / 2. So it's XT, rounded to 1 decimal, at 0.6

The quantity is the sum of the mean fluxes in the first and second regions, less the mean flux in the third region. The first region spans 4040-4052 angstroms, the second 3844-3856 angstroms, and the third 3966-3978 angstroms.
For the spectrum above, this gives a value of 4.67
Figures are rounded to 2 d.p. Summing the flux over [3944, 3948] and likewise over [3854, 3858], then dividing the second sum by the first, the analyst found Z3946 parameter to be 1.17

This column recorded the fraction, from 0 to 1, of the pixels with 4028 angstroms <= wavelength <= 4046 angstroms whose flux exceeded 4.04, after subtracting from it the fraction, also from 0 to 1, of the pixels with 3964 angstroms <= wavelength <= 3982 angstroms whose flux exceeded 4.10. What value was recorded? 0.44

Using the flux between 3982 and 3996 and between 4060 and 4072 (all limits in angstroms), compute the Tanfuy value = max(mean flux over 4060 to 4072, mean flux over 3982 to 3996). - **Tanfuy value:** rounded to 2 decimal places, 4.51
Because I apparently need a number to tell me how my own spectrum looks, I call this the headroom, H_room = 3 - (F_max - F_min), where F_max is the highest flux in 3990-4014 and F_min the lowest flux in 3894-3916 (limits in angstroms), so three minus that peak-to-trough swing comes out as 2.0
